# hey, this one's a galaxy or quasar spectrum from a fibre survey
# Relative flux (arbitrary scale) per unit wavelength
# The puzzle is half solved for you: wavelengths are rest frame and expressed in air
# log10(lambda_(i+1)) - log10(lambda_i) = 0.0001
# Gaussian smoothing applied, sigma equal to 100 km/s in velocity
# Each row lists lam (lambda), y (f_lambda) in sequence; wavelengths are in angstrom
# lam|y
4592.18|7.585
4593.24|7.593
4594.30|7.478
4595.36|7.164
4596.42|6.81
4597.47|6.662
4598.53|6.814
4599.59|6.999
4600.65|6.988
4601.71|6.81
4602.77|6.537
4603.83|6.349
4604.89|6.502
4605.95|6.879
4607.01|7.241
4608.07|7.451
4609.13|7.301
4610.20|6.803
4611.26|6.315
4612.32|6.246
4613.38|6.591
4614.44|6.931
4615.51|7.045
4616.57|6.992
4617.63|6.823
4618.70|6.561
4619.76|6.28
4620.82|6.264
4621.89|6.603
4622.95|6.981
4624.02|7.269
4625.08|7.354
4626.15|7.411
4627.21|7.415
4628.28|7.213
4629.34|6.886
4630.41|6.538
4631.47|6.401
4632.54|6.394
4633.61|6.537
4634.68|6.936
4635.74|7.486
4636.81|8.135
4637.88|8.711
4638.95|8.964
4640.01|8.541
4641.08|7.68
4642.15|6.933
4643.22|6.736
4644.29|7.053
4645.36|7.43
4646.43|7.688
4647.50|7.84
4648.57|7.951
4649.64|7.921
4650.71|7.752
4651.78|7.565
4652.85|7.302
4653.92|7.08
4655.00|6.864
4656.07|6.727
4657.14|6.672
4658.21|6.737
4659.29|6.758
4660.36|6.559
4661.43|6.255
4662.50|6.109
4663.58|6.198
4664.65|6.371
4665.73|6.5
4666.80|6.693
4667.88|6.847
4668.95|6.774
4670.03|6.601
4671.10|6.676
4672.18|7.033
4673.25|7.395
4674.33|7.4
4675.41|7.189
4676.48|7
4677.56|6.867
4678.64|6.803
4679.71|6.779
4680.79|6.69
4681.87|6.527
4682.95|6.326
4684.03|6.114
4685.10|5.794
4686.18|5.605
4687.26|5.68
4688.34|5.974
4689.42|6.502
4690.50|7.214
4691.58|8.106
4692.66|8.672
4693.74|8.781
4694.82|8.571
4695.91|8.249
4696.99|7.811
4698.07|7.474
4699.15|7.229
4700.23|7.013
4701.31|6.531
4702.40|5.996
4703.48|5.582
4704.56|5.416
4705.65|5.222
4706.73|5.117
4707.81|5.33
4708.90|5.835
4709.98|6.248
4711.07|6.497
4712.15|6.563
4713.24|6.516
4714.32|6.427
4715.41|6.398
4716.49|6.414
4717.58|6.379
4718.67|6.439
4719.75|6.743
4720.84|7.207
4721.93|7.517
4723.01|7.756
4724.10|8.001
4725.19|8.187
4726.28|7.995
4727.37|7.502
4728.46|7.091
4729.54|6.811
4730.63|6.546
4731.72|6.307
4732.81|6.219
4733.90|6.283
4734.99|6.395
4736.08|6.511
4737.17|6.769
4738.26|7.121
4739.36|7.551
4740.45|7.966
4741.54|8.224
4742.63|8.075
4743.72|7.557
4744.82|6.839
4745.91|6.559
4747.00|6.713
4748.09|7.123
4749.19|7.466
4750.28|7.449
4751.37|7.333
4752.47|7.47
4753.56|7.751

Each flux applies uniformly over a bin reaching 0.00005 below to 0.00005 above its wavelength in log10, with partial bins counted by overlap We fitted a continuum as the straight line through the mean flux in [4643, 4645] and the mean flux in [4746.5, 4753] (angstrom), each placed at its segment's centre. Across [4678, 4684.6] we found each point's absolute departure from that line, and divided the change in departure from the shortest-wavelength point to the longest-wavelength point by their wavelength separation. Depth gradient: 0.13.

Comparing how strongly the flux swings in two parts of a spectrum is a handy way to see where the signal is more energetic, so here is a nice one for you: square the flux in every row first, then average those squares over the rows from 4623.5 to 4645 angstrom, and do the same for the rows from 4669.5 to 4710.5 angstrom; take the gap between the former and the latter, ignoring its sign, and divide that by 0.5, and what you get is 16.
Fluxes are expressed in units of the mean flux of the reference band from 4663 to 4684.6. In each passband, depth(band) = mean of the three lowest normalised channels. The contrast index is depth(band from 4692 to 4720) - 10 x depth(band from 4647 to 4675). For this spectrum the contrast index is -8.41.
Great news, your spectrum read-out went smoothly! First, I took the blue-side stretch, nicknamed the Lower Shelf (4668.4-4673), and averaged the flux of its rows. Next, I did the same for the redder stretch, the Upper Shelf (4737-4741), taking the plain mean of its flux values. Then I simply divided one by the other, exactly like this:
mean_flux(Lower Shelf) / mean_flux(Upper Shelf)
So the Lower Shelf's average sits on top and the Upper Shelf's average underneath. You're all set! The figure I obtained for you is 0.92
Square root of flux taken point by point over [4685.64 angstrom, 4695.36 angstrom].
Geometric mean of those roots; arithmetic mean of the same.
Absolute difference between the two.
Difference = 0.0104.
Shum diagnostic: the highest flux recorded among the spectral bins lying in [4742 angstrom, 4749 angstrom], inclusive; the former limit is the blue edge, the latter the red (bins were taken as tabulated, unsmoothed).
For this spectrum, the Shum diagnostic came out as 8.075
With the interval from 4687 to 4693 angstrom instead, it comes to 8.672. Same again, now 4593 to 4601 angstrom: 7.593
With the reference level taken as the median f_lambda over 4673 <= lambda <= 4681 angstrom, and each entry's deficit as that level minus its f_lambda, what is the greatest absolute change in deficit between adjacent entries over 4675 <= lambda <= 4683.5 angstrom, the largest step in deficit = 0.201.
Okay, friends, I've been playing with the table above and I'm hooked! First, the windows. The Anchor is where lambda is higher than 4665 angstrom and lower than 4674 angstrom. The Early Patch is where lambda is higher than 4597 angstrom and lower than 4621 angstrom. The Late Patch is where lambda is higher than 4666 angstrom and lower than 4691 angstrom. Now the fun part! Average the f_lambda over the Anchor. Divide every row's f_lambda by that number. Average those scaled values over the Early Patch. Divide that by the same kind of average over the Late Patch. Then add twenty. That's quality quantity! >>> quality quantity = 21.0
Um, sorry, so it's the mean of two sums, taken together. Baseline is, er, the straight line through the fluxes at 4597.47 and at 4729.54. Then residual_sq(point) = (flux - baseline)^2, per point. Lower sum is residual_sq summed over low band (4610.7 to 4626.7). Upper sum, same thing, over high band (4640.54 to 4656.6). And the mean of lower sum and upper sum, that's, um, 5.7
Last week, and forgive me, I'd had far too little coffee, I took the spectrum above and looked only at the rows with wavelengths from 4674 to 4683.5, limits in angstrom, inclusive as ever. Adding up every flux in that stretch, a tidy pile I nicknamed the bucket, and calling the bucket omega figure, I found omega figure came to 62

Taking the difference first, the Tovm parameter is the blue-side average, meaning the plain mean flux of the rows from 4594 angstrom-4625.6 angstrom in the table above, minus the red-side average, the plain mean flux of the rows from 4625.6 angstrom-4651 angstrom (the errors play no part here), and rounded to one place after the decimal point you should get -0.6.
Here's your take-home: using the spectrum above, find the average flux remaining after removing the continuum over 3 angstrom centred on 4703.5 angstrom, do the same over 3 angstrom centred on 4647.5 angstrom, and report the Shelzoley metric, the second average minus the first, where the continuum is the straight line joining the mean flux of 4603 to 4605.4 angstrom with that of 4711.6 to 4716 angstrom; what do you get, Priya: 2.2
